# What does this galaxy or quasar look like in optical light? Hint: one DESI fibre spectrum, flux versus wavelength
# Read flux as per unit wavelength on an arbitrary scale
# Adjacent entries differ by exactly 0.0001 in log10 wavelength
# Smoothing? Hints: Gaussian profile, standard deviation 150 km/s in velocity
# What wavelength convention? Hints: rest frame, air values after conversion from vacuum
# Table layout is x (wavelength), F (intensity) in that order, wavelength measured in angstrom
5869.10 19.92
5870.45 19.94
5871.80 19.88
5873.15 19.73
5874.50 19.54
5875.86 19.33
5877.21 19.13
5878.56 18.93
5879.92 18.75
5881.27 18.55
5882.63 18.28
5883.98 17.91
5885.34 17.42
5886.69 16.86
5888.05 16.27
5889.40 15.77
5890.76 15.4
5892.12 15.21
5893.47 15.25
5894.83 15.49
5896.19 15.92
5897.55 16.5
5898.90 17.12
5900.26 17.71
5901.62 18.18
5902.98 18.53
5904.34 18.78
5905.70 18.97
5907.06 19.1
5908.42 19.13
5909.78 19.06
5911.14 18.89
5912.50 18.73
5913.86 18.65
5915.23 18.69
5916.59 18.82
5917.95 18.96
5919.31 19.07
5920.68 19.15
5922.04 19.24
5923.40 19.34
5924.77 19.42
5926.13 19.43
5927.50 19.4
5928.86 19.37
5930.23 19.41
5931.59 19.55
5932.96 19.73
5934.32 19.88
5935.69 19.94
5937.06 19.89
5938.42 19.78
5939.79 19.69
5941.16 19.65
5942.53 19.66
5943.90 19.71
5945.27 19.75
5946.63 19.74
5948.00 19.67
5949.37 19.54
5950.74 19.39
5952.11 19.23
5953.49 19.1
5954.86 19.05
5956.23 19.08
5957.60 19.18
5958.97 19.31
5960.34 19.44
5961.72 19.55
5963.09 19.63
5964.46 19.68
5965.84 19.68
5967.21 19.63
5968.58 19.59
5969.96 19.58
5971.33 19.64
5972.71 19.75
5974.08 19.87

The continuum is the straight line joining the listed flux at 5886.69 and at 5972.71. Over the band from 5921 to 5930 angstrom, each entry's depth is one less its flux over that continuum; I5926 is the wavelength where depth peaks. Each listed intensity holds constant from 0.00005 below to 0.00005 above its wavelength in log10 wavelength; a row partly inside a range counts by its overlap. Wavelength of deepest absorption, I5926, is 5928.86 angstrom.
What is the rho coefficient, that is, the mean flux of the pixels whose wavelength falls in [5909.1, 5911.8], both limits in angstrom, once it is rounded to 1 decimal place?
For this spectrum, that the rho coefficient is 19.0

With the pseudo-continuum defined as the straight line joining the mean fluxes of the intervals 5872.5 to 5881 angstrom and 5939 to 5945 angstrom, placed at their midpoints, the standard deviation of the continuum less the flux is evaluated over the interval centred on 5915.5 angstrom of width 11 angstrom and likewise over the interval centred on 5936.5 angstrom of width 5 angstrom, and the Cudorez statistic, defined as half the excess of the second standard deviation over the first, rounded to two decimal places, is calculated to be -0.04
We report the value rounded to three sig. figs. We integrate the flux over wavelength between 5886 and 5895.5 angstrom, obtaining 150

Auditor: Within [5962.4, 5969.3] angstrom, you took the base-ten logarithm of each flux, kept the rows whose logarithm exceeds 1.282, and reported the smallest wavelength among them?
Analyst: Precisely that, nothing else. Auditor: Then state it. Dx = 5963.09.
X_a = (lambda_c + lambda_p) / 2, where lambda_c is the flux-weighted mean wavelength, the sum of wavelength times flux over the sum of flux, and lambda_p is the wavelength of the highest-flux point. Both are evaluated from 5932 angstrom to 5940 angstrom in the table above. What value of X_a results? 5936.0 angstrom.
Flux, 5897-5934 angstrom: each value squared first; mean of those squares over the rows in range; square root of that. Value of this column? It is 18.9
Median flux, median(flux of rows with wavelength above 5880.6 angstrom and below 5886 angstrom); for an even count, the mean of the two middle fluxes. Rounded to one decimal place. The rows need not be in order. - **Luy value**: 18.1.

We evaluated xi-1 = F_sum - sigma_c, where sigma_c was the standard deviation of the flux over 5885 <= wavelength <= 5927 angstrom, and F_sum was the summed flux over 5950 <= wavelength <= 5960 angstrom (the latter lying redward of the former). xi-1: 133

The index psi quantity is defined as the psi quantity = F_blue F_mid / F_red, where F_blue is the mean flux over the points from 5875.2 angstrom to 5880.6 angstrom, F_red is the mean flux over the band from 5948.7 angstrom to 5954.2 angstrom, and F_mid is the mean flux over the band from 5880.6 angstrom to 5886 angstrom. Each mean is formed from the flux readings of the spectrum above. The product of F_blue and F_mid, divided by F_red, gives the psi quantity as 17.8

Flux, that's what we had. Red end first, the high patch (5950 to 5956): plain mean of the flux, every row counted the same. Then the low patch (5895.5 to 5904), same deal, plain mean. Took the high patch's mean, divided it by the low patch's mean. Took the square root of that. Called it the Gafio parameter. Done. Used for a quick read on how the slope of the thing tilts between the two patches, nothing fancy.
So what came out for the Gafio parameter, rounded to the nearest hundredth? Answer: 1.05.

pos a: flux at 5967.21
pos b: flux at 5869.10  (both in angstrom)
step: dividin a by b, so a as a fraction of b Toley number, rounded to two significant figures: 0.99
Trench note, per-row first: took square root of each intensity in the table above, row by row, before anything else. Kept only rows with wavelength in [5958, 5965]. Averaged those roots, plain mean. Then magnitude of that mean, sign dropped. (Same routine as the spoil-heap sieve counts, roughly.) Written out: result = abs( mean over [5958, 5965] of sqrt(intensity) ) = 4.42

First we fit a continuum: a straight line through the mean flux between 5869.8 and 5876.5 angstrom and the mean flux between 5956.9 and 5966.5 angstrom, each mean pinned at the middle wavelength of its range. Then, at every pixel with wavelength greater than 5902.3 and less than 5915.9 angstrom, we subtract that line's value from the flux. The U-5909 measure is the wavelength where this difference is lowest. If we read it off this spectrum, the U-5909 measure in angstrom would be 5902.98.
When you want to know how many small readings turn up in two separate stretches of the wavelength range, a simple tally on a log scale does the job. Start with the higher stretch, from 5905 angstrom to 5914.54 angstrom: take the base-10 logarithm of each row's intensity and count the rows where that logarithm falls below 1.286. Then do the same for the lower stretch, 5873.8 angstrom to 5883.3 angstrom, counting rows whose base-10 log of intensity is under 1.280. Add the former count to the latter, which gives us 11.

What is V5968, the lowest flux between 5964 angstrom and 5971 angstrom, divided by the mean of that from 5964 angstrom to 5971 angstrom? 0.997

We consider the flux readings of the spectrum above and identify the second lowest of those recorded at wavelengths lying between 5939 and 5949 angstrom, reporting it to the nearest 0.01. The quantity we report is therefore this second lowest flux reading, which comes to 19.66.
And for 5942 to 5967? 19.08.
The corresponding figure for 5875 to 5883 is 18.55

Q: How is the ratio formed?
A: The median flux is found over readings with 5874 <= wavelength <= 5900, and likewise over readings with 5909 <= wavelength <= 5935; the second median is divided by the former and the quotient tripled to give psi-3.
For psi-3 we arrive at 3.37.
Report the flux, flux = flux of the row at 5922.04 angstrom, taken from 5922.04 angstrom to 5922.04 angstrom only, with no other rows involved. 19.24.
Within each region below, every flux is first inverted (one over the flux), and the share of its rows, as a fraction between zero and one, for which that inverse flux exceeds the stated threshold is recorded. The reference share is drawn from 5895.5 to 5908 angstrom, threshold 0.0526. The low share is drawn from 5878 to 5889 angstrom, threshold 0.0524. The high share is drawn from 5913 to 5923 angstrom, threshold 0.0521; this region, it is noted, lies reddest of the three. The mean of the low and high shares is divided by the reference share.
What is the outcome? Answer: 1.04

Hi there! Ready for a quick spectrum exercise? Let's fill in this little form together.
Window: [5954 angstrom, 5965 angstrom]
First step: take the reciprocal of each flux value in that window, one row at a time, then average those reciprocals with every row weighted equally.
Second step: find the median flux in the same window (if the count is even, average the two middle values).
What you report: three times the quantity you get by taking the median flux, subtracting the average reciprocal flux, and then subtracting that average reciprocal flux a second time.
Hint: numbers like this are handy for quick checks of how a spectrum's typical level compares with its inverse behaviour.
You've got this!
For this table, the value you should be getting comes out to 57.8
